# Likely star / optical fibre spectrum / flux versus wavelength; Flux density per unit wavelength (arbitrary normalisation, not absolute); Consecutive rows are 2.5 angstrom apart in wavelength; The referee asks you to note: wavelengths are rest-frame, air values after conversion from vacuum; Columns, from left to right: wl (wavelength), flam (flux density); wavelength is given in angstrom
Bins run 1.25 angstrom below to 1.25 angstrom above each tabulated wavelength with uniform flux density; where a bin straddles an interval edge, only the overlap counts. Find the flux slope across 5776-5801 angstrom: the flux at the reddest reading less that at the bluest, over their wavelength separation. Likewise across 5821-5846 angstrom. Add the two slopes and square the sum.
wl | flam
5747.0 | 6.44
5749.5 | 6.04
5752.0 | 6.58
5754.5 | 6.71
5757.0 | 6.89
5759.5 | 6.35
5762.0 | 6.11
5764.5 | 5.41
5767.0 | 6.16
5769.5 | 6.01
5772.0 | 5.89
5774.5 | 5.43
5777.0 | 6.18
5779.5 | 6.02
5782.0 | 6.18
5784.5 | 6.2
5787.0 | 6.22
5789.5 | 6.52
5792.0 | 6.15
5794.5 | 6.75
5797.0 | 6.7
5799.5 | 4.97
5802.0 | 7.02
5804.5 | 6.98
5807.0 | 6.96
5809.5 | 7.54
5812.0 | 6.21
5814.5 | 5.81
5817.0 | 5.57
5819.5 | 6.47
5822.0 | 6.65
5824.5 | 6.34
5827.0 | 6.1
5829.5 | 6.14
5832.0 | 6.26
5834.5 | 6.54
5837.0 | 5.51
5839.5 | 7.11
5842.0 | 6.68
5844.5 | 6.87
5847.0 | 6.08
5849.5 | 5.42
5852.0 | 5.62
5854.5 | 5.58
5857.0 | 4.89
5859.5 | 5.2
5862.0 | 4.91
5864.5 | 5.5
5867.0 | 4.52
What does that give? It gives 0.0019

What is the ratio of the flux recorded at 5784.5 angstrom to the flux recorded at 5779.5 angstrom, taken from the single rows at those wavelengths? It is 1.03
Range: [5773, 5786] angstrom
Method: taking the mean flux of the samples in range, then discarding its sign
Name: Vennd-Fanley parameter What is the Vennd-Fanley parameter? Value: 6.00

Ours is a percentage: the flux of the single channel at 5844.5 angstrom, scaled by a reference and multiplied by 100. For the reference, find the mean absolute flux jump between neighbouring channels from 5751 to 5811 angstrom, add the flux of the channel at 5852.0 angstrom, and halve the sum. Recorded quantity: 227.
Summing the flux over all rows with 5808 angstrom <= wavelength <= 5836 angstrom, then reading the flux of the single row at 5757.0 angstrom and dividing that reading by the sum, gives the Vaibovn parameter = 0.099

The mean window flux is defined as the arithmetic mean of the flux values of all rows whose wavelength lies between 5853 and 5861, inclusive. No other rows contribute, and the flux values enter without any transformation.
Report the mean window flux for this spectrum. 5.2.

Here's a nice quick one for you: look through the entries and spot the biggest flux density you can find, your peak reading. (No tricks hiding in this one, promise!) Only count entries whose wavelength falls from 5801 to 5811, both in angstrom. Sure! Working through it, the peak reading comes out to 7.54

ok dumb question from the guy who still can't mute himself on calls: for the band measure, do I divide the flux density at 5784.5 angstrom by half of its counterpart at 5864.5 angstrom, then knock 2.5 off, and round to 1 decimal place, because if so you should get -0.2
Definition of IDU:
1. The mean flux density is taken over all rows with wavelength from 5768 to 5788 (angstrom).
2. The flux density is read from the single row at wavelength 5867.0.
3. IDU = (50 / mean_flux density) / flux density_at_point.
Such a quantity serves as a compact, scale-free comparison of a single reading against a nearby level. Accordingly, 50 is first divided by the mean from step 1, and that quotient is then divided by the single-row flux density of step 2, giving 1.84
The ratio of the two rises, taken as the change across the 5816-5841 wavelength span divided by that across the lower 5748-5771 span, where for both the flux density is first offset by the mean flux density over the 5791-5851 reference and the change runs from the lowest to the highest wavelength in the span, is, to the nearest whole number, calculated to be -51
